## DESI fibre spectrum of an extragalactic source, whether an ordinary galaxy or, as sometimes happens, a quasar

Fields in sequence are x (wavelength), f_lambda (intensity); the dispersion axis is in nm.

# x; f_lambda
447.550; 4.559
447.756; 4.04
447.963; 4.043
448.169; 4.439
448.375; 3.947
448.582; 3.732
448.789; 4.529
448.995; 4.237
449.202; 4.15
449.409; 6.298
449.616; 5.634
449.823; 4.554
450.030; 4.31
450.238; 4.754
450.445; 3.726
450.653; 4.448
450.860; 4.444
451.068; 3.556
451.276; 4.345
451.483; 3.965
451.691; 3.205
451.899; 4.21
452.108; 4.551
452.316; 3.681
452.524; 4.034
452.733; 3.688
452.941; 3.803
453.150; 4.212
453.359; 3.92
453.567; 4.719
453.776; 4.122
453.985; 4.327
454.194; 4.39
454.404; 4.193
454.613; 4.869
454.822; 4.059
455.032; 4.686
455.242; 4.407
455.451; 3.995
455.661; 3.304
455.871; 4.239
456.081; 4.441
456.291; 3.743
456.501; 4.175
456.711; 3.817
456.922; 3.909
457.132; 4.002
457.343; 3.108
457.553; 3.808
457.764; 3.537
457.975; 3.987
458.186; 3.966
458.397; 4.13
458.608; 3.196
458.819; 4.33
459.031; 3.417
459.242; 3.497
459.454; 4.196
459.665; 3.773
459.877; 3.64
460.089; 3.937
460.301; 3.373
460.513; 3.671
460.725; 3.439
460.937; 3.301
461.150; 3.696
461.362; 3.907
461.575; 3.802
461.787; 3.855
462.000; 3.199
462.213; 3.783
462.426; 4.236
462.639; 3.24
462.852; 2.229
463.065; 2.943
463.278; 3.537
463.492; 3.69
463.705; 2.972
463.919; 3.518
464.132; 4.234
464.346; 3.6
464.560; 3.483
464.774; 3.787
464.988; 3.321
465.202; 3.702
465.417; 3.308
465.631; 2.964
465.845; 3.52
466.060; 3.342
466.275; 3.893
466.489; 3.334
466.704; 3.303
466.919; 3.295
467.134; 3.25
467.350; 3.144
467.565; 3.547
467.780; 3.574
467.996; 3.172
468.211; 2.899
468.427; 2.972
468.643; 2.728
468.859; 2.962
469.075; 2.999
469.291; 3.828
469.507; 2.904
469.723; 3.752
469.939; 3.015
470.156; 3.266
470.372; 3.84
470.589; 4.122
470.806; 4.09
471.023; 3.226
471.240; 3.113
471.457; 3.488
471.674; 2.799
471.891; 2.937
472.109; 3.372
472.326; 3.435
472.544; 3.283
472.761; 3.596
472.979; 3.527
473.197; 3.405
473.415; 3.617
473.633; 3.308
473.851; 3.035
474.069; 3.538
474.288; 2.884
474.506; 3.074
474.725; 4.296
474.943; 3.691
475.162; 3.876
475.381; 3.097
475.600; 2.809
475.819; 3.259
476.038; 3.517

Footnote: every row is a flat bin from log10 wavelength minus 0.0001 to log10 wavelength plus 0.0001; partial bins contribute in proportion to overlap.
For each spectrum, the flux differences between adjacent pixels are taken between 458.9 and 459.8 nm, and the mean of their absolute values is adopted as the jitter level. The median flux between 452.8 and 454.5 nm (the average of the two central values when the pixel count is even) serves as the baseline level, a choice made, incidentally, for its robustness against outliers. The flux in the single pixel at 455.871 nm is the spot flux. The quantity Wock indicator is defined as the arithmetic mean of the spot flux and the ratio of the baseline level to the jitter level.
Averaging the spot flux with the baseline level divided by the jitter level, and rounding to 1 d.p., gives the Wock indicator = 7.4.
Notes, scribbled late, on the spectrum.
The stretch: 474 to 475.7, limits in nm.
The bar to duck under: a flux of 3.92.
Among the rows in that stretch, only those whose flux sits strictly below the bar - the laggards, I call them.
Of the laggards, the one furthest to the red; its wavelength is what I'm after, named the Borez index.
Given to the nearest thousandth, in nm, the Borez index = 475.600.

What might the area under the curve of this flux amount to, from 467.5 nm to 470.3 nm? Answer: 9.0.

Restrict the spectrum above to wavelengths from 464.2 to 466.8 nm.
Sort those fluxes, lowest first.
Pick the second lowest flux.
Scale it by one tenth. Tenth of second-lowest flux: 0.33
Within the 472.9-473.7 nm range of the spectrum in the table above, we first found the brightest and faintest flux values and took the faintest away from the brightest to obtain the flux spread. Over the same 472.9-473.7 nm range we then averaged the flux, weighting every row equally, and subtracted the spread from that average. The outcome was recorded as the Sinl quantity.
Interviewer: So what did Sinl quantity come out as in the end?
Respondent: 3.16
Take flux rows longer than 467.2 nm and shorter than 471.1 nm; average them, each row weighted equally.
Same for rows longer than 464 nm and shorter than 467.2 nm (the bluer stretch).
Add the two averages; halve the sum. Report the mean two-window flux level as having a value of 3.41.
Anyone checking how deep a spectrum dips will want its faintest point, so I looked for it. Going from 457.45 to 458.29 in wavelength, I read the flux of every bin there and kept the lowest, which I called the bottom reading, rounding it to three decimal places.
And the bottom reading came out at 3.537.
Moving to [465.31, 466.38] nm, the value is 2.964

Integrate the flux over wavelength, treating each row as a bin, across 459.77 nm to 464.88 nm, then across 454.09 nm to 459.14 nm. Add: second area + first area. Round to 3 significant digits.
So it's 38.2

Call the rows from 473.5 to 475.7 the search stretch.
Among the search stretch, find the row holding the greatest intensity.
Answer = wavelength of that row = 474.725 nm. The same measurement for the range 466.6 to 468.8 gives 467.780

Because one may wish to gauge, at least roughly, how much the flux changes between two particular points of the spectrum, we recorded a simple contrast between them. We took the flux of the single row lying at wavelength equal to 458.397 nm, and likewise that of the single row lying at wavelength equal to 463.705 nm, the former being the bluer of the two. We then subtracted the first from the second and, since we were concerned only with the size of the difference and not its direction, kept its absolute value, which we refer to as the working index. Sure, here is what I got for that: 1.2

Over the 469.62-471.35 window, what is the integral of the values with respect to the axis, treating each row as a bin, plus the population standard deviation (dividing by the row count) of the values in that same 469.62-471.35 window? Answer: 6.6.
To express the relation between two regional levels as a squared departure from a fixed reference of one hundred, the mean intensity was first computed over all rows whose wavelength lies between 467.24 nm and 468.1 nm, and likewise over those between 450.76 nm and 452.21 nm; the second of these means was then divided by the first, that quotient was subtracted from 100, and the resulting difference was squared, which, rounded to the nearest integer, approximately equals 9761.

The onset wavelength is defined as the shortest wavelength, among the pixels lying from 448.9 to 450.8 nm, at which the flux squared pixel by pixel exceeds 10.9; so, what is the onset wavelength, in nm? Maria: 448.995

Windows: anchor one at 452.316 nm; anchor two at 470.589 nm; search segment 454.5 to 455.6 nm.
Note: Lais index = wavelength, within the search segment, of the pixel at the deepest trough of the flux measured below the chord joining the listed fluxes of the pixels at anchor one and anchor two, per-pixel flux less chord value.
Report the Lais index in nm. 455.451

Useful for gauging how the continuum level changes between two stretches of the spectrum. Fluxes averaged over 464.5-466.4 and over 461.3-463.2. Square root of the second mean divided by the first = 1.00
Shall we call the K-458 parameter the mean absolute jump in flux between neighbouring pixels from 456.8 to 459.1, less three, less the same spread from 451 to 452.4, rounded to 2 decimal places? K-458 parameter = -3.13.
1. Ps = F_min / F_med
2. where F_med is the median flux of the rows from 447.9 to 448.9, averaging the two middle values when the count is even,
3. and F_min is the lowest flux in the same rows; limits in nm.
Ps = 0.923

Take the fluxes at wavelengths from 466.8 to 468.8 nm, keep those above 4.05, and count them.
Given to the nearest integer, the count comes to 0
